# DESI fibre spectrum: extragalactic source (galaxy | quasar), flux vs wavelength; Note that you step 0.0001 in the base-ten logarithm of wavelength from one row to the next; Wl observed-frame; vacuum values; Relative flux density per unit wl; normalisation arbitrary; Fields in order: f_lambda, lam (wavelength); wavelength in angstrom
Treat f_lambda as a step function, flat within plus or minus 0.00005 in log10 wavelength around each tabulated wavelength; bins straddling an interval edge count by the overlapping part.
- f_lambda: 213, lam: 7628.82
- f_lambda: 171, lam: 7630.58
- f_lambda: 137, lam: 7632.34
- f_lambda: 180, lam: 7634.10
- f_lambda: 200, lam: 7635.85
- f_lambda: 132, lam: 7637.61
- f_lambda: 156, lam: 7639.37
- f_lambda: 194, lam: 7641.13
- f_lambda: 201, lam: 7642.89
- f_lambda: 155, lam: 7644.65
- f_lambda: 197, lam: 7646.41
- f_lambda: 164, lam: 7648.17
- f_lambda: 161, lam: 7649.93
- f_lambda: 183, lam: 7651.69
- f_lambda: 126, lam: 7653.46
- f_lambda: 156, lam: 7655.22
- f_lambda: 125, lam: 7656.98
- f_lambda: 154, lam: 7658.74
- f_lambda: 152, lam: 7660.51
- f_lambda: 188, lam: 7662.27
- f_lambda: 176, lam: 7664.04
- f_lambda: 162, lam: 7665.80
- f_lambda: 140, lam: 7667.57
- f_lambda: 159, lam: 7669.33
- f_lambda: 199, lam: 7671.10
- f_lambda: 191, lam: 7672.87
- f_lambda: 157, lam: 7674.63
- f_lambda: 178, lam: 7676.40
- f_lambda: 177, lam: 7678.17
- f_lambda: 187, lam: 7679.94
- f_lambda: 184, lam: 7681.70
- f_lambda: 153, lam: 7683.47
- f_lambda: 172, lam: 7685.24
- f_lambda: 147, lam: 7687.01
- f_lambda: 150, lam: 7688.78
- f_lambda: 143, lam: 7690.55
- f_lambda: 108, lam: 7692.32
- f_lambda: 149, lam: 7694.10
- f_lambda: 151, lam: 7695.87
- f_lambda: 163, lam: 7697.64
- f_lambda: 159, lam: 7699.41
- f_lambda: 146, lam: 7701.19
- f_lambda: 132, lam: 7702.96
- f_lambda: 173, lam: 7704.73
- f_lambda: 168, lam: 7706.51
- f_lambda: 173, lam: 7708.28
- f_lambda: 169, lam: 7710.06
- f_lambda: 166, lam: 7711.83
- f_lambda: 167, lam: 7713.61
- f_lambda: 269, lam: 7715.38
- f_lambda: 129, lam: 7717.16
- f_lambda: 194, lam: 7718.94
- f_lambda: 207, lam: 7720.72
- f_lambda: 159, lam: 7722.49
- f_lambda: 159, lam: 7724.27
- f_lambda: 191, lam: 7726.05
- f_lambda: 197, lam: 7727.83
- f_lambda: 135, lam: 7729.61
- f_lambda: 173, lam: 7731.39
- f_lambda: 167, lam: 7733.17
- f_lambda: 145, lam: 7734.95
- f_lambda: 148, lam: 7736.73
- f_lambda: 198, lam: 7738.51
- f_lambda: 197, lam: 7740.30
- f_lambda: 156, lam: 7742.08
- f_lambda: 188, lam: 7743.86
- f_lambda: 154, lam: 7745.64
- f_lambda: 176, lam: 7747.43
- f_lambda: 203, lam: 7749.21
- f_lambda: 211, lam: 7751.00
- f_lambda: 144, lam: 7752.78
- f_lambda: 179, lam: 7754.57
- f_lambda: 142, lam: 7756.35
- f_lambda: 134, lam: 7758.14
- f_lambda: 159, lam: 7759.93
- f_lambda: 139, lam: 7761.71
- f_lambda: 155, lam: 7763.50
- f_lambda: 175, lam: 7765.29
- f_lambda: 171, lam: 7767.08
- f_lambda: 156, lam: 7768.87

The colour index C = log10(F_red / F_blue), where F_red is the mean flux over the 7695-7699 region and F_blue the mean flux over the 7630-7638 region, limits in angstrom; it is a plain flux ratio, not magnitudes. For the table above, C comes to -0.02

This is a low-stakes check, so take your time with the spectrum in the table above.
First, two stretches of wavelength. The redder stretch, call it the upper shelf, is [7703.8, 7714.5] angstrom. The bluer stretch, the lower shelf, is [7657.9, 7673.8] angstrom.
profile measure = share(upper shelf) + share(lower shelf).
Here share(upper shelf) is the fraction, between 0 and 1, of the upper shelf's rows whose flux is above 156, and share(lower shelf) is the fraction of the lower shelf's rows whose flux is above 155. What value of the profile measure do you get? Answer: 1.67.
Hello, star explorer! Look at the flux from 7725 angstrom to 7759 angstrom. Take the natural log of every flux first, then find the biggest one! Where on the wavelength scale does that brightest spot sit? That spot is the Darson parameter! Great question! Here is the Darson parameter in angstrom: 7751.00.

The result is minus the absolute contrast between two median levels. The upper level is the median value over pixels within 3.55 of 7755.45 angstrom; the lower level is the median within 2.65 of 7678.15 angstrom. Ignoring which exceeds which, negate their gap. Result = -35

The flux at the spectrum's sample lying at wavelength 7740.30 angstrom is 197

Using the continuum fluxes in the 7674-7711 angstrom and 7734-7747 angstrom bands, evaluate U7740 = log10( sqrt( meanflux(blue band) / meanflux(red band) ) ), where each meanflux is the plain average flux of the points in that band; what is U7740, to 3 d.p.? -0.014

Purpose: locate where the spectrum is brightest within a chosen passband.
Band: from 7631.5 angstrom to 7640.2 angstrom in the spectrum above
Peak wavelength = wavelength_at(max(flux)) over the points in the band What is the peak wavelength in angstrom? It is 7635.85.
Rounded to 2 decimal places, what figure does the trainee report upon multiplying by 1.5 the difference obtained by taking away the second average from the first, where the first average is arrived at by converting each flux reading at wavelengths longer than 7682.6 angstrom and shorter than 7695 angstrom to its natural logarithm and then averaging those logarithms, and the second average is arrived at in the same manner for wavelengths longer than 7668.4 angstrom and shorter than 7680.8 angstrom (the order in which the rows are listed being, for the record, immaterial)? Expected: -0.31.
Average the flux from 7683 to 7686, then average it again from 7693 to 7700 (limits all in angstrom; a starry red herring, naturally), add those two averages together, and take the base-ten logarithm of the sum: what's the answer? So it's 2.50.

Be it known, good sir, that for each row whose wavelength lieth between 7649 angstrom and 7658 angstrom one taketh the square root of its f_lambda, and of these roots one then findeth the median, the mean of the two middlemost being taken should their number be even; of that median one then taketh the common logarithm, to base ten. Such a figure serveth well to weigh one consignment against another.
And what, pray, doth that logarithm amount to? 1.10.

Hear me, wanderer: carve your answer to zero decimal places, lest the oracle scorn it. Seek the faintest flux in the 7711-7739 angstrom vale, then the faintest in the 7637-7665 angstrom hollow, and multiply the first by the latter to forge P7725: 16125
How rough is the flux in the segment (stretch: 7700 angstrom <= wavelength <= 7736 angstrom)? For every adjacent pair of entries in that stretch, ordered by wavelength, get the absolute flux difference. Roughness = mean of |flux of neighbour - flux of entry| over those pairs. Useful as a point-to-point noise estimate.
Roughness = 32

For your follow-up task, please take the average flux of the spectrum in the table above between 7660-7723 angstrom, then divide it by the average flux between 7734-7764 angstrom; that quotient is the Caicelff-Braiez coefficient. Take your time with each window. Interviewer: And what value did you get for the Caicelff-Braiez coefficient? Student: 1.00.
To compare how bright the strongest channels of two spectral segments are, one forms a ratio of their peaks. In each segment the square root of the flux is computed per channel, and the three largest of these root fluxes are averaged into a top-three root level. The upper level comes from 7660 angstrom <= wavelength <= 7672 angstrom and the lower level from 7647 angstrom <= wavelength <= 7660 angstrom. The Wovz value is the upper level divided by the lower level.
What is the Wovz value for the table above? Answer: 1.05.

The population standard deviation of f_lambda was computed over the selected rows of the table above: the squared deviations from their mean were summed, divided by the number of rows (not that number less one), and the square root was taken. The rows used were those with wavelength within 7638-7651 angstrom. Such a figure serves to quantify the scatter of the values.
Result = 19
